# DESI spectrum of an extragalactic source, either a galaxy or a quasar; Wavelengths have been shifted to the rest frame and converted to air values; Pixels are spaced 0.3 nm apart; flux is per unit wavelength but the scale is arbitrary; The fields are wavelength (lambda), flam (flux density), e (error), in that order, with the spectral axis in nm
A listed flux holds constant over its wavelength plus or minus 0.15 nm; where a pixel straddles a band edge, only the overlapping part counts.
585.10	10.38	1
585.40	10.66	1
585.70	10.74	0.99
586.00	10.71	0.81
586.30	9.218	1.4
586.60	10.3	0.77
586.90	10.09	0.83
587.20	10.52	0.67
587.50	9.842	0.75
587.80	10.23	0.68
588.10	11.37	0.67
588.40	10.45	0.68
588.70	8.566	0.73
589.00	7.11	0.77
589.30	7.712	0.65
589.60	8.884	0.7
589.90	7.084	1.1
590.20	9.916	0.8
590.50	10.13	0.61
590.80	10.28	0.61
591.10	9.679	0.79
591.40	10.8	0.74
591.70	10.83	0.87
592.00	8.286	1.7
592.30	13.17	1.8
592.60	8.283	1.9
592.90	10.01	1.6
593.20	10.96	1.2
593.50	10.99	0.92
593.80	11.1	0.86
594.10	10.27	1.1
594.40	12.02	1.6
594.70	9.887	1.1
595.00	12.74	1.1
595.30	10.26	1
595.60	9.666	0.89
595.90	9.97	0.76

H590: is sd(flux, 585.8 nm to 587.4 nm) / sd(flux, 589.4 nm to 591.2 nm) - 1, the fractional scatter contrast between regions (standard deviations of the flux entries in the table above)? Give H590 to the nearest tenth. -0.5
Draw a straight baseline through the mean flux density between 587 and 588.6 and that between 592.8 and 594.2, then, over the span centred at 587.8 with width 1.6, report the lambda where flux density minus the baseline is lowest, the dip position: 587.50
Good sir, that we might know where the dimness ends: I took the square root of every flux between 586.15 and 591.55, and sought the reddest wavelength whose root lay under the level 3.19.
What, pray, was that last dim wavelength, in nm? 591.10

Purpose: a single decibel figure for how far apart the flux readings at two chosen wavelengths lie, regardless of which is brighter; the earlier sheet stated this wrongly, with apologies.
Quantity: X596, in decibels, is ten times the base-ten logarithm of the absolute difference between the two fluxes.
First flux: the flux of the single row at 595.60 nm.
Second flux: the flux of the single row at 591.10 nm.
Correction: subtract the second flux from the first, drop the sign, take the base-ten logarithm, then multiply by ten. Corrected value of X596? -19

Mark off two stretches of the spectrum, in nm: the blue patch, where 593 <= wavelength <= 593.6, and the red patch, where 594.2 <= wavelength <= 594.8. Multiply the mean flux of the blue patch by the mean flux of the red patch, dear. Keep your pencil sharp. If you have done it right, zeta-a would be 120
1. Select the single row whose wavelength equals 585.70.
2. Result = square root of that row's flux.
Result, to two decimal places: 3.28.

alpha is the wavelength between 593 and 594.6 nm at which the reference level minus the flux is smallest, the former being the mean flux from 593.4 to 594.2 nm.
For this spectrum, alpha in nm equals 594.40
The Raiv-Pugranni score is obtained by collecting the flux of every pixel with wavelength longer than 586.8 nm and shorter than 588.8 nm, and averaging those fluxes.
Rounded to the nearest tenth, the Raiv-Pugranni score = 10.2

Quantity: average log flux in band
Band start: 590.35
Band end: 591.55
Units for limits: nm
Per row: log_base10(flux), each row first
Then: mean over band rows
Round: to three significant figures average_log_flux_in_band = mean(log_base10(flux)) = 1.01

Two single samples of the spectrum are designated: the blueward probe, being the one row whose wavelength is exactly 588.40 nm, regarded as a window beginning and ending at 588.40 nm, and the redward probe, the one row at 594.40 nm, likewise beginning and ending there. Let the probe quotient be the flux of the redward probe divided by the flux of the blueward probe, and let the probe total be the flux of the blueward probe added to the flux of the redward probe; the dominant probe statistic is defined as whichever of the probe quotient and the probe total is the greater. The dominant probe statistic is 22.5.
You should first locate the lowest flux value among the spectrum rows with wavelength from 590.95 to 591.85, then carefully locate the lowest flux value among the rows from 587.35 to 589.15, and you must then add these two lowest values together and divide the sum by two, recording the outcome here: 8.4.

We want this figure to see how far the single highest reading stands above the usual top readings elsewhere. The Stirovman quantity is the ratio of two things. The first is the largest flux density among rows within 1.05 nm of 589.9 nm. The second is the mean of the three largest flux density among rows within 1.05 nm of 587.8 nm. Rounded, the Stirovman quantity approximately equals 0.95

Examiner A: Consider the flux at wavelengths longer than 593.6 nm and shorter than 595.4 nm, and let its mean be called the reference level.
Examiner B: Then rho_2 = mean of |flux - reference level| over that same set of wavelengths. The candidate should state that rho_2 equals 0.9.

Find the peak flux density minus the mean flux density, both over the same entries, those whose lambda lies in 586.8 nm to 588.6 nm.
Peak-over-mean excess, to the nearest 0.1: 1.0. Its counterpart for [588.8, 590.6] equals 1.7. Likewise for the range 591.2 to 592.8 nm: 2.9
